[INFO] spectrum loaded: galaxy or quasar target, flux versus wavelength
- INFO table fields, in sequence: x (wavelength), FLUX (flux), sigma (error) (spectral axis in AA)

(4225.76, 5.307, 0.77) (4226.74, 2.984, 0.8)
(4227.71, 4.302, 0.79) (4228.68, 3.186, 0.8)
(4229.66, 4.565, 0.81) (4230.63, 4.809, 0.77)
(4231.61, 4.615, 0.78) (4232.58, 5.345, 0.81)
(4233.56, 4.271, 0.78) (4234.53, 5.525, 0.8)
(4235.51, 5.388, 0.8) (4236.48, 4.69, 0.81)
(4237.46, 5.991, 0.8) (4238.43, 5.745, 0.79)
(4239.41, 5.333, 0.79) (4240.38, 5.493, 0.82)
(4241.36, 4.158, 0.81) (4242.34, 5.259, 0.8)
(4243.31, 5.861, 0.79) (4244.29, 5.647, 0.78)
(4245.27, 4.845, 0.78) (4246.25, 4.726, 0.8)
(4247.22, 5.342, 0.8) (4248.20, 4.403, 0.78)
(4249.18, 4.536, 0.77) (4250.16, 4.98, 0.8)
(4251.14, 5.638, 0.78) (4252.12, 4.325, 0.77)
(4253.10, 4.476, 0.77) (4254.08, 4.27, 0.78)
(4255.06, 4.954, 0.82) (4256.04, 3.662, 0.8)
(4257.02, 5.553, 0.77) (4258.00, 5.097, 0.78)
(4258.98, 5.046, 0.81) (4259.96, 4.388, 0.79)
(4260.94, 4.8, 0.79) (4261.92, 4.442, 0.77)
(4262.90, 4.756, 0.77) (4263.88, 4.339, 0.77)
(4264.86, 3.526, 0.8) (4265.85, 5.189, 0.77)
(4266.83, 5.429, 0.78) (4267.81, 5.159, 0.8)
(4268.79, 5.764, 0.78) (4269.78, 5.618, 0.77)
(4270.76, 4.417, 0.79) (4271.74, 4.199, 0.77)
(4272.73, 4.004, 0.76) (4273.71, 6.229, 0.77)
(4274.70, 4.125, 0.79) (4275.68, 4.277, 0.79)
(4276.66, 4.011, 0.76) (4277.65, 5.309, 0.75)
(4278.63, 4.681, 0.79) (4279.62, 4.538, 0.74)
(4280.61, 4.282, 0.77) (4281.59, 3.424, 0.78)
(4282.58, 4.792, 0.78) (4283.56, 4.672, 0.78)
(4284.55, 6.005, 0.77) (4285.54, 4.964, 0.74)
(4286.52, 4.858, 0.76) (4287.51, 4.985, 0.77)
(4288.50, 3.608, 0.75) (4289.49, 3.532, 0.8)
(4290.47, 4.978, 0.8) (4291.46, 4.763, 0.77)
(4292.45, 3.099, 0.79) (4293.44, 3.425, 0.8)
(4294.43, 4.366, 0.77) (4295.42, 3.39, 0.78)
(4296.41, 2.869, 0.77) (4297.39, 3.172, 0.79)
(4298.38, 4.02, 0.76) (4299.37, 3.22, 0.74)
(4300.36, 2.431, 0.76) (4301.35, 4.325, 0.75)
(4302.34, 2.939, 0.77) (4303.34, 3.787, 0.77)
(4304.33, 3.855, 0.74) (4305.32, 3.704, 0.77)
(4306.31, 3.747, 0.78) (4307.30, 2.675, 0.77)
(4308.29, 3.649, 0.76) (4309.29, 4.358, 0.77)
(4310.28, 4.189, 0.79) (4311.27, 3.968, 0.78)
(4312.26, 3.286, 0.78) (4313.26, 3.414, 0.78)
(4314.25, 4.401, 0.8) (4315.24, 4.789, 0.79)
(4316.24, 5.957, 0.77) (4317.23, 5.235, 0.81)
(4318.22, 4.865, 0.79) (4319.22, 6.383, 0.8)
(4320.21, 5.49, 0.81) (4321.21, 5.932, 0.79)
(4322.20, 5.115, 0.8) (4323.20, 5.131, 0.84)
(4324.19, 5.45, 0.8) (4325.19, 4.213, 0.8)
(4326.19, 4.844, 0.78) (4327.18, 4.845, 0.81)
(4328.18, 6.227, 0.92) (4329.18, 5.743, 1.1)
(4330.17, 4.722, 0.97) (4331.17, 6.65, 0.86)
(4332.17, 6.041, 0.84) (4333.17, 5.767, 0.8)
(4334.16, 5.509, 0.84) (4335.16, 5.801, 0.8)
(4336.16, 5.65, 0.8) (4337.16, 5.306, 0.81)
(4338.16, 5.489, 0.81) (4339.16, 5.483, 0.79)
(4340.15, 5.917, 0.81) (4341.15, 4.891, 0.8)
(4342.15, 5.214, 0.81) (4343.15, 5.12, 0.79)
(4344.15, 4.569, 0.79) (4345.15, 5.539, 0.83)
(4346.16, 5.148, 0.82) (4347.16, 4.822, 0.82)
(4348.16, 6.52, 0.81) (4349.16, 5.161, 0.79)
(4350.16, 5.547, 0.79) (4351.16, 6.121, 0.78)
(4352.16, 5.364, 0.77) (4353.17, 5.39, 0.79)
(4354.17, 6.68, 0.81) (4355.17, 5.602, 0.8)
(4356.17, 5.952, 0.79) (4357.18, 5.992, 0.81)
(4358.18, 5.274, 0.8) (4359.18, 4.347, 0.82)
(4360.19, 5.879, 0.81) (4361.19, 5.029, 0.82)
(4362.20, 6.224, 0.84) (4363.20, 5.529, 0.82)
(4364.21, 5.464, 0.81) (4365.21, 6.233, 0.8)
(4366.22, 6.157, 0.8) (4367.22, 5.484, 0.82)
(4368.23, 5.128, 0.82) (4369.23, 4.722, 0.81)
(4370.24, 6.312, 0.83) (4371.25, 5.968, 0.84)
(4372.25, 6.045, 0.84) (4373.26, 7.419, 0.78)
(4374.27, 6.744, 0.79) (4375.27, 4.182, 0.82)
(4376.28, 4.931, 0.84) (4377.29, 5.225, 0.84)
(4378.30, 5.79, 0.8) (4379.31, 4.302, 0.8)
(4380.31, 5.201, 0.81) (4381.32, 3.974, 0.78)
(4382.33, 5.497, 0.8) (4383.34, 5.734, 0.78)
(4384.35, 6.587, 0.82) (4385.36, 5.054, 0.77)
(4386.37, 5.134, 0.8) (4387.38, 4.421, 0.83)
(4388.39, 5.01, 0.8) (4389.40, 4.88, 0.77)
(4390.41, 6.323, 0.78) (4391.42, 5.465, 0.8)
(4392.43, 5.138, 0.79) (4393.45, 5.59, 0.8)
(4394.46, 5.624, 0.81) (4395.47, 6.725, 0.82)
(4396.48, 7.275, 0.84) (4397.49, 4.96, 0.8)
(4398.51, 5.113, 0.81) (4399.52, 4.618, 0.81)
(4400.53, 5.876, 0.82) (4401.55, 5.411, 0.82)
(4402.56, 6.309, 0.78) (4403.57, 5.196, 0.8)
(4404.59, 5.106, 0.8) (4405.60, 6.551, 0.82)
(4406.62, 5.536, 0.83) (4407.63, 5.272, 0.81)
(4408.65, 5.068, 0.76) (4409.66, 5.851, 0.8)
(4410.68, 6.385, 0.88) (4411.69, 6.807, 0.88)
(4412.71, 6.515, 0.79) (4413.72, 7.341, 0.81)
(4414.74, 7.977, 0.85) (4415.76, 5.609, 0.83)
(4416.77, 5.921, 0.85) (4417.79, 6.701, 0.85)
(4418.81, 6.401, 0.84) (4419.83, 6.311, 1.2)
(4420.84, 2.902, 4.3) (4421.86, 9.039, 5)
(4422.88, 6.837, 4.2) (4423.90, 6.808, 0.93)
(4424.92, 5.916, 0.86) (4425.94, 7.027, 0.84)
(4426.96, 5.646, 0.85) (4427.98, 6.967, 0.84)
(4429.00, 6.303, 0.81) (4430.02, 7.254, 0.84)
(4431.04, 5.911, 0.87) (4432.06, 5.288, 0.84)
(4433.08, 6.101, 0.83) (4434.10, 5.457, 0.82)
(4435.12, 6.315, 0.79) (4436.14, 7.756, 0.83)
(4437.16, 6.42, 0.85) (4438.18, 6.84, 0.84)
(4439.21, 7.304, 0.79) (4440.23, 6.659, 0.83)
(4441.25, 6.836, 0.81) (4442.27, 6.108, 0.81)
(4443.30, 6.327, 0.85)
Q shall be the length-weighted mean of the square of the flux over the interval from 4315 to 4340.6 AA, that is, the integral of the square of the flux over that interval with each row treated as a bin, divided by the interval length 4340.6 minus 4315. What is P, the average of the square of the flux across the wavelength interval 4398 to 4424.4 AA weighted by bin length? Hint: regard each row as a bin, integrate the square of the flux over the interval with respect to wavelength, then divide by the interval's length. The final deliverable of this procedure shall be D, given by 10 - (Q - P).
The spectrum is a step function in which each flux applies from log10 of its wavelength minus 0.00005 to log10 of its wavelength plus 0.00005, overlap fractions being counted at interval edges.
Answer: 18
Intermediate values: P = 38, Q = 30.4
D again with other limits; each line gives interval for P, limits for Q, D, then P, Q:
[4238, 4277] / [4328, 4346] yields 3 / 24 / 30.7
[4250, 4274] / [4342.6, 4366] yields 2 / 23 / 31.1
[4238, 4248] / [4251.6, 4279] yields 15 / 27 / 22.7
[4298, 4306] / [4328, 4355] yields -8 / 13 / 31.2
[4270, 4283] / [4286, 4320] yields 14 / 21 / 17.0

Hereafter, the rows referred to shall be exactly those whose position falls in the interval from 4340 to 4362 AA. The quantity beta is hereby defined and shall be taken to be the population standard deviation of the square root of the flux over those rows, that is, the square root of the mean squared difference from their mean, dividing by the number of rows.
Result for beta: 0.12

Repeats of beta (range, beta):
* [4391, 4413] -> 0.14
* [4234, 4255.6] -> 0.12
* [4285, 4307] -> 0.19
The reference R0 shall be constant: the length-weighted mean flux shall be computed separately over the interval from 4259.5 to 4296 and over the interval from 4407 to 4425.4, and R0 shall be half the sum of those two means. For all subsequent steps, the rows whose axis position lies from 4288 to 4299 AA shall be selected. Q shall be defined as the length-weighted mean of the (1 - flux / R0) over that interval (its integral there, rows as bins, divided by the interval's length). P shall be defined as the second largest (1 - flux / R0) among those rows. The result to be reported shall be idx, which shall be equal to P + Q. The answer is 0.74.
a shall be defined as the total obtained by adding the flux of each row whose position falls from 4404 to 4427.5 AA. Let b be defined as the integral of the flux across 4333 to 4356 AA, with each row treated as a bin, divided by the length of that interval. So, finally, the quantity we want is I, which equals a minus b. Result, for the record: 138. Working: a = 144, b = 5.5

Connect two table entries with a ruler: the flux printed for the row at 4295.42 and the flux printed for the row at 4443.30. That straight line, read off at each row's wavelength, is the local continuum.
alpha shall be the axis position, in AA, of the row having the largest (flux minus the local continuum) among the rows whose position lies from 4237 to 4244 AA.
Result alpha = 4237.46 AA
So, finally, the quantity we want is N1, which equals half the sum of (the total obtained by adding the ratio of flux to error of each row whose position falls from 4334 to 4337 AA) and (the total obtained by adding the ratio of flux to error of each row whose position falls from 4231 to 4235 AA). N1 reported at 23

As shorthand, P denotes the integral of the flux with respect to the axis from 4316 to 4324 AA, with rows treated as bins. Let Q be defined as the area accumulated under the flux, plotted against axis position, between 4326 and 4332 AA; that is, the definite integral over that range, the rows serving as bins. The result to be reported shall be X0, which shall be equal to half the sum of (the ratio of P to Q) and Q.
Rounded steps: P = 44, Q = 33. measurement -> 17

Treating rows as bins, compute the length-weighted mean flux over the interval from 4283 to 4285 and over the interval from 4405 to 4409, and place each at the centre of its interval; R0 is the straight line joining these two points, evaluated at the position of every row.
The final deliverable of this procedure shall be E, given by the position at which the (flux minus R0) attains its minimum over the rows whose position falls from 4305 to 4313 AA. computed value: 4307.30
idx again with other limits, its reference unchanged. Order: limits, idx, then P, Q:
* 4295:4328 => 0.72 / 0.51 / 0.22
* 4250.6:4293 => 0.51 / 0.37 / 0.14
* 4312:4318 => 0.53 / 0.37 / 0.16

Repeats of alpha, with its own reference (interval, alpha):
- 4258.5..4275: 4273.71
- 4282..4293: 4284.55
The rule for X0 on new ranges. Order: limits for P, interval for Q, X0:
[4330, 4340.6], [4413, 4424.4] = 38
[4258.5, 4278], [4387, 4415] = 81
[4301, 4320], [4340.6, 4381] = 112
